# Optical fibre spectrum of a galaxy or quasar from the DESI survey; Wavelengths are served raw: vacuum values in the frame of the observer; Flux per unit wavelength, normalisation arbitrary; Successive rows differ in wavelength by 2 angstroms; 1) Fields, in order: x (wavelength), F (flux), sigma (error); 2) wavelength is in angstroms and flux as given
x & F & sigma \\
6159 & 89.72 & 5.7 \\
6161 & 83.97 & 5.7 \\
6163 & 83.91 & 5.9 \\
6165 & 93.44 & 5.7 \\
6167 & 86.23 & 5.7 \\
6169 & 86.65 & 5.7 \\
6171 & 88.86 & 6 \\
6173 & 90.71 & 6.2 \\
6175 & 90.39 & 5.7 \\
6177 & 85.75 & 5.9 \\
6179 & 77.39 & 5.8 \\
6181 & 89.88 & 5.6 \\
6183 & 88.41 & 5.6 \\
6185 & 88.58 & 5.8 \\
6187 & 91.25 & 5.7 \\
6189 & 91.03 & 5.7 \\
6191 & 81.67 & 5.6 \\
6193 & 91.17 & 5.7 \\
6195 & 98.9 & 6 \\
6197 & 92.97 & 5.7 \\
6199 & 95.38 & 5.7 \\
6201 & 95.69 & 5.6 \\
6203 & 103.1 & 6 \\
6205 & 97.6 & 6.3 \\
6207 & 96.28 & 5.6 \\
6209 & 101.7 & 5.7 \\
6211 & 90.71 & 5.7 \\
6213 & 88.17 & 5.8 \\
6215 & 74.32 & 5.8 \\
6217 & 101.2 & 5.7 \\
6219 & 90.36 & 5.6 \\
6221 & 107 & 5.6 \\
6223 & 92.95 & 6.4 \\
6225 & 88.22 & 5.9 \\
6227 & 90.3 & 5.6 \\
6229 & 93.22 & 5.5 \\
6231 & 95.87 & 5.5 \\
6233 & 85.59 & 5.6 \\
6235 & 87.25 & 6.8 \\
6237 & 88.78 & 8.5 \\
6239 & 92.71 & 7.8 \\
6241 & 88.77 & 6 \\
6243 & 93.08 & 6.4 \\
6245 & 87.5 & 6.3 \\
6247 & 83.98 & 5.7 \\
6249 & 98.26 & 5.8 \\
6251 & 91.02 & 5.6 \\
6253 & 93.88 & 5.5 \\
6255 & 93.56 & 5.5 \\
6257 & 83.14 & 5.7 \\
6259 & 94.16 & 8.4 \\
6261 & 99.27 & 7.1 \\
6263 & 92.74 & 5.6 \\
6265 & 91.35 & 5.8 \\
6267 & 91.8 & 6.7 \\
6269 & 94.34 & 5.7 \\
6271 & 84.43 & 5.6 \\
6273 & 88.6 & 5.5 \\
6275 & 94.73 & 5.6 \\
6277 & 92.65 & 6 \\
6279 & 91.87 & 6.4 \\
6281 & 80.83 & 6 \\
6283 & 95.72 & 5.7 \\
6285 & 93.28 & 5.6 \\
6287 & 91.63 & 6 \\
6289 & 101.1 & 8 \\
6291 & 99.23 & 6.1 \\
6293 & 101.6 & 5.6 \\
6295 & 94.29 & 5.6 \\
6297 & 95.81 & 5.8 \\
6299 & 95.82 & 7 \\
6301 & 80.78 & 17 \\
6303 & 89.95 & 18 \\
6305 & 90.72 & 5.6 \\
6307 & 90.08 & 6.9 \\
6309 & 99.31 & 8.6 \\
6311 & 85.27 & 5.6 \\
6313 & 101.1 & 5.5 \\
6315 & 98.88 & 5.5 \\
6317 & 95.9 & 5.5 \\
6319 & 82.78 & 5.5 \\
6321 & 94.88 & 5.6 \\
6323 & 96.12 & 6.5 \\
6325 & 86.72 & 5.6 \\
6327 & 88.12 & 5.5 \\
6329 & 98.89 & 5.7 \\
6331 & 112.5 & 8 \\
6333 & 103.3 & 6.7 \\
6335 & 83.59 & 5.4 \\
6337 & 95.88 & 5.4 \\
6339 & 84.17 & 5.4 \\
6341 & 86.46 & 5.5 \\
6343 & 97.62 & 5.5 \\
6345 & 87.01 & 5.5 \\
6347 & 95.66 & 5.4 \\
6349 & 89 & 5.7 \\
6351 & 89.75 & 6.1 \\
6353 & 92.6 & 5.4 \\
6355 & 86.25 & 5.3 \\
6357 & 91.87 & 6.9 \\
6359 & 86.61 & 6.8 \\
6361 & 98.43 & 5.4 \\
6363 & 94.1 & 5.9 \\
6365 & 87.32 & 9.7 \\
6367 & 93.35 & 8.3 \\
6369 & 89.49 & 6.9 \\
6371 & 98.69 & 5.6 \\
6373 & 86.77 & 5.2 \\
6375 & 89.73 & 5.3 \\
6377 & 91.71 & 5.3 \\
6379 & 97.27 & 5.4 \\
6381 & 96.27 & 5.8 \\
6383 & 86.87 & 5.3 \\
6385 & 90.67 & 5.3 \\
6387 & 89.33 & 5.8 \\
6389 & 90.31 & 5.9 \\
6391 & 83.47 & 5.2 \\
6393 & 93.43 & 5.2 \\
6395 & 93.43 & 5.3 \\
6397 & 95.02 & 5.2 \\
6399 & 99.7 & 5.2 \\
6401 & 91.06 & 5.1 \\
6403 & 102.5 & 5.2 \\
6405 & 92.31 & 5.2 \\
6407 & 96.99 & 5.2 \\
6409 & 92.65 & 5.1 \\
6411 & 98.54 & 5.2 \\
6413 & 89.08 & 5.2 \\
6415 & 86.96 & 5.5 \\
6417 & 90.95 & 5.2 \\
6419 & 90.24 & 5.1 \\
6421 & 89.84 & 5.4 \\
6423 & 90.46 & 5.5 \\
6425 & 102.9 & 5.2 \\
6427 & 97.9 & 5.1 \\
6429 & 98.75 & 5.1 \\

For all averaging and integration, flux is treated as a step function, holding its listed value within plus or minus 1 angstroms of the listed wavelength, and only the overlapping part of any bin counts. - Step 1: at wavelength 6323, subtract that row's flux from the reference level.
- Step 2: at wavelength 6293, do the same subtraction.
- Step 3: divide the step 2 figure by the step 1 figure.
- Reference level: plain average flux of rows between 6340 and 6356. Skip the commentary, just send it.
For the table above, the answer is 2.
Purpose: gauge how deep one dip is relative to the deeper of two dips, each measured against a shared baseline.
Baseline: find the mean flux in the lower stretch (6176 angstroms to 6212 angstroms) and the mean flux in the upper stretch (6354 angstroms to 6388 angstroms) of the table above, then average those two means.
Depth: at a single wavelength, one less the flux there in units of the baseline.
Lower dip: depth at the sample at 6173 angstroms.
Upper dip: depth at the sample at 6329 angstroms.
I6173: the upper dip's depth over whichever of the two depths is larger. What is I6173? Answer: -6.7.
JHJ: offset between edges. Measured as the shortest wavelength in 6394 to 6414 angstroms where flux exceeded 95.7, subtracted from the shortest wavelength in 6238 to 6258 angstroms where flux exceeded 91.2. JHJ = -160 angstroms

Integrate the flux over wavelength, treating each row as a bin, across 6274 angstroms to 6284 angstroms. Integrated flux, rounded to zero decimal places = 912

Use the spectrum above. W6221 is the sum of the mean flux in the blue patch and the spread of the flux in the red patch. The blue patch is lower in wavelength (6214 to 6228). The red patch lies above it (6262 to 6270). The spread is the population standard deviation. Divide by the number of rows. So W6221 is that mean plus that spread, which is 93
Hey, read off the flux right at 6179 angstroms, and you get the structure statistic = 77.39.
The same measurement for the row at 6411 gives 98.54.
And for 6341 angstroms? 86.46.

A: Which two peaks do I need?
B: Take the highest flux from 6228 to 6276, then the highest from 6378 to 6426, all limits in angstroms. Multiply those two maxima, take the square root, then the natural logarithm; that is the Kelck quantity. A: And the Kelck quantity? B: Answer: 4.62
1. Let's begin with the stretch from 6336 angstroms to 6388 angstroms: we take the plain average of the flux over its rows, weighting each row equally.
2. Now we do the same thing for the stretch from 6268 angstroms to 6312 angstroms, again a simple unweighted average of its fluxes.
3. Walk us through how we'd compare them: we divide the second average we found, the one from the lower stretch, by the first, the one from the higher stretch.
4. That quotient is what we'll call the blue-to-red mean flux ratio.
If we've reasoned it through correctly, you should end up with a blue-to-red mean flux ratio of 1.012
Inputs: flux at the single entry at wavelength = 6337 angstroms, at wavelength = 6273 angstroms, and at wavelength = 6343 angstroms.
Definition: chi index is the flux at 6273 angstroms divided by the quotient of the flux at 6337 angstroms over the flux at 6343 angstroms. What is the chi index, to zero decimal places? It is 90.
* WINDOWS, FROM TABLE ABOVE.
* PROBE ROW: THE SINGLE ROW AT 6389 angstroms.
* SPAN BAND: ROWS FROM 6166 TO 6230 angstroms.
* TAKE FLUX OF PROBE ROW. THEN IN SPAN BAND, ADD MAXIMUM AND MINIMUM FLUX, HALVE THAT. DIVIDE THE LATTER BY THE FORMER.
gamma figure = 1.00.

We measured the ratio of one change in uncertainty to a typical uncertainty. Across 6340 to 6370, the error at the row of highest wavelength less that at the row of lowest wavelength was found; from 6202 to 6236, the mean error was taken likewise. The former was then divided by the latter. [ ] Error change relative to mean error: 0.24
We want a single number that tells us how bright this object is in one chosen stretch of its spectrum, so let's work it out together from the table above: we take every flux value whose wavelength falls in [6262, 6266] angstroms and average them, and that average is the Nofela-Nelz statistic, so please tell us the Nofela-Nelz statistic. 92.0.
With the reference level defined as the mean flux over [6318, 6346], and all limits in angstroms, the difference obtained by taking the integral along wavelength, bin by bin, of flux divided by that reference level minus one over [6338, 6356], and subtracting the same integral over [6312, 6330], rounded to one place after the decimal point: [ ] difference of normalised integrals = -0.8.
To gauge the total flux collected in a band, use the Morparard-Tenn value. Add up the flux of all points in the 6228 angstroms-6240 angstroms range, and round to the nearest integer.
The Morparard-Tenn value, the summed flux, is 543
